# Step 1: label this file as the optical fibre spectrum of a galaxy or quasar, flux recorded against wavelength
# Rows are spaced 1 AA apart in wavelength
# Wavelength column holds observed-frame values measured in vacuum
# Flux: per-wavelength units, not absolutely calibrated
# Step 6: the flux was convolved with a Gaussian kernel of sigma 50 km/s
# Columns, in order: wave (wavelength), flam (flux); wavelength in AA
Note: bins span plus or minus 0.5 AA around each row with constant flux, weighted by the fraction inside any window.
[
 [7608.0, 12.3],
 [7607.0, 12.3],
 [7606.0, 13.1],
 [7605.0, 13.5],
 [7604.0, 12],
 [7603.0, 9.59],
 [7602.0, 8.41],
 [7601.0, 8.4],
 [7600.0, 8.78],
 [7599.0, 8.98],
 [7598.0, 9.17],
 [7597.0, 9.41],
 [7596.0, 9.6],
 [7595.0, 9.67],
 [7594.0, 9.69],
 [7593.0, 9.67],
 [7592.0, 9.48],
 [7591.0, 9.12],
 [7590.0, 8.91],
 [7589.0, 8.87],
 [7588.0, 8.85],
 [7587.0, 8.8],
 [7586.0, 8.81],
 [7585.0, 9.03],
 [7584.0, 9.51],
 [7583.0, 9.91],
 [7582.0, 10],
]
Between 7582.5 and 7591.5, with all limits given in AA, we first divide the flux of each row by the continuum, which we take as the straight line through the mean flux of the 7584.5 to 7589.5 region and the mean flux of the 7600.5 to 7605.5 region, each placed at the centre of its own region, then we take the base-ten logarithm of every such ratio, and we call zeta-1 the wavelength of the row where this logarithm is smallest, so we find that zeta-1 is 7590.0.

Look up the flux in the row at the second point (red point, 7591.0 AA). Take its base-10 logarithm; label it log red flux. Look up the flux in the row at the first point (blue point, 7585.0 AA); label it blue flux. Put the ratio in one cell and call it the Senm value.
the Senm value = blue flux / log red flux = 9.4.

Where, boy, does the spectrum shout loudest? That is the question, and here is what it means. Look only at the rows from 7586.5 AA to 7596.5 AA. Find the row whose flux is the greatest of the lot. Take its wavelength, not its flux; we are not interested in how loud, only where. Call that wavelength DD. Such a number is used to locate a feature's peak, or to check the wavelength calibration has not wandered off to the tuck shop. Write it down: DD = 7594.0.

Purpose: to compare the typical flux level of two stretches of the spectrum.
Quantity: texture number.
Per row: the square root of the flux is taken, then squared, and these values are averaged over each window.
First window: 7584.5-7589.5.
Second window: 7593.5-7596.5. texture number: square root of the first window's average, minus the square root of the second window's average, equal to -0.13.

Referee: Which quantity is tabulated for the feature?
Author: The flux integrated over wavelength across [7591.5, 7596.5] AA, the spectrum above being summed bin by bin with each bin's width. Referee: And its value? 48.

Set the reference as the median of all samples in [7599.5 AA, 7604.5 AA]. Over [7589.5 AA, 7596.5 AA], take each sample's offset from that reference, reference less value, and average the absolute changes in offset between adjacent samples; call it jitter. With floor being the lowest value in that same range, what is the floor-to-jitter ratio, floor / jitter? 61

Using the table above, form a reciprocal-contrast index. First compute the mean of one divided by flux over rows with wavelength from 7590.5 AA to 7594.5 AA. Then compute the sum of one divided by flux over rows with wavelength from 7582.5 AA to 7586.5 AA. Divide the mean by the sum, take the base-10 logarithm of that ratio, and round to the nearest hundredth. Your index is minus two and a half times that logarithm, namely 1.53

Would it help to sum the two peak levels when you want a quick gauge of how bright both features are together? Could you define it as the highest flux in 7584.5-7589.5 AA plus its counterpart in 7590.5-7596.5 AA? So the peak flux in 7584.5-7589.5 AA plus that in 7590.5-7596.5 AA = 19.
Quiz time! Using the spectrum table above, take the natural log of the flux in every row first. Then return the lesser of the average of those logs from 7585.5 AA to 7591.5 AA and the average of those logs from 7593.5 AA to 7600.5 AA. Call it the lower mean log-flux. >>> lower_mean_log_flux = 2.19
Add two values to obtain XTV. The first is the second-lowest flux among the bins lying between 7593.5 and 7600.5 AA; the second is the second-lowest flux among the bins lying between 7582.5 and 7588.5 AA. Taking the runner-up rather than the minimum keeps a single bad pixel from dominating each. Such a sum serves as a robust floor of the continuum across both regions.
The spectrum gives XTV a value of 17.8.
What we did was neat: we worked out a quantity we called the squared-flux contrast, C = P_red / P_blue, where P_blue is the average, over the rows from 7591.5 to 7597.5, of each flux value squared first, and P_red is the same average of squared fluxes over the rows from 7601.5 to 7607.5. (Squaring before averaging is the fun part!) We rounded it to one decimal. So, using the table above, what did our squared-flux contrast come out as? 1.5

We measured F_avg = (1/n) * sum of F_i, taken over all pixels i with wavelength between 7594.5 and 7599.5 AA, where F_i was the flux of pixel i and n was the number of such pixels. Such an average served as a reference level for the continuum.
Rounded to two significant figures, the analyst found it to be 9.4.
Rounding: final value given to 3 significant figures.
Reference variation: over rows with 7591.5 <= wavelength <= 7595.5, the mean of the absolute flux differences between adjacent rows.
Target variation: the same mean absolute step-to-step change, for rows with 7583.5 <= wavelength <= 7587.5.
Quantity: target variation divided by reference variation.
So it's 3.09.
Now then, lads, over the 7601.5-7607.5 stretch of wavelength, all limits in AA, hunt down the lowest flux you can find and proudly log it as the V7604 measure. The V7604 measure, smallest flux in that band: 8.41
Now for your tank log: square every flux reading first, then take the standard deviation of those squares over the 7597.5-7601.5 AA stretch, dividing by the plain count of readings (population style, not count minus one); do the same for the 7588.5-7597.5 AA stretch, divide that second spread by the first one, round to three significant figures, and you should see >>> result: 1.16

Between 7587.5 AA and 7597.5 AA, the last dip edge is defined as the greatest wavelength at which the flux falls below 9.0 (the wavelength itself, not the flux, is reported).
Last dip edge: 7590.0 AA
